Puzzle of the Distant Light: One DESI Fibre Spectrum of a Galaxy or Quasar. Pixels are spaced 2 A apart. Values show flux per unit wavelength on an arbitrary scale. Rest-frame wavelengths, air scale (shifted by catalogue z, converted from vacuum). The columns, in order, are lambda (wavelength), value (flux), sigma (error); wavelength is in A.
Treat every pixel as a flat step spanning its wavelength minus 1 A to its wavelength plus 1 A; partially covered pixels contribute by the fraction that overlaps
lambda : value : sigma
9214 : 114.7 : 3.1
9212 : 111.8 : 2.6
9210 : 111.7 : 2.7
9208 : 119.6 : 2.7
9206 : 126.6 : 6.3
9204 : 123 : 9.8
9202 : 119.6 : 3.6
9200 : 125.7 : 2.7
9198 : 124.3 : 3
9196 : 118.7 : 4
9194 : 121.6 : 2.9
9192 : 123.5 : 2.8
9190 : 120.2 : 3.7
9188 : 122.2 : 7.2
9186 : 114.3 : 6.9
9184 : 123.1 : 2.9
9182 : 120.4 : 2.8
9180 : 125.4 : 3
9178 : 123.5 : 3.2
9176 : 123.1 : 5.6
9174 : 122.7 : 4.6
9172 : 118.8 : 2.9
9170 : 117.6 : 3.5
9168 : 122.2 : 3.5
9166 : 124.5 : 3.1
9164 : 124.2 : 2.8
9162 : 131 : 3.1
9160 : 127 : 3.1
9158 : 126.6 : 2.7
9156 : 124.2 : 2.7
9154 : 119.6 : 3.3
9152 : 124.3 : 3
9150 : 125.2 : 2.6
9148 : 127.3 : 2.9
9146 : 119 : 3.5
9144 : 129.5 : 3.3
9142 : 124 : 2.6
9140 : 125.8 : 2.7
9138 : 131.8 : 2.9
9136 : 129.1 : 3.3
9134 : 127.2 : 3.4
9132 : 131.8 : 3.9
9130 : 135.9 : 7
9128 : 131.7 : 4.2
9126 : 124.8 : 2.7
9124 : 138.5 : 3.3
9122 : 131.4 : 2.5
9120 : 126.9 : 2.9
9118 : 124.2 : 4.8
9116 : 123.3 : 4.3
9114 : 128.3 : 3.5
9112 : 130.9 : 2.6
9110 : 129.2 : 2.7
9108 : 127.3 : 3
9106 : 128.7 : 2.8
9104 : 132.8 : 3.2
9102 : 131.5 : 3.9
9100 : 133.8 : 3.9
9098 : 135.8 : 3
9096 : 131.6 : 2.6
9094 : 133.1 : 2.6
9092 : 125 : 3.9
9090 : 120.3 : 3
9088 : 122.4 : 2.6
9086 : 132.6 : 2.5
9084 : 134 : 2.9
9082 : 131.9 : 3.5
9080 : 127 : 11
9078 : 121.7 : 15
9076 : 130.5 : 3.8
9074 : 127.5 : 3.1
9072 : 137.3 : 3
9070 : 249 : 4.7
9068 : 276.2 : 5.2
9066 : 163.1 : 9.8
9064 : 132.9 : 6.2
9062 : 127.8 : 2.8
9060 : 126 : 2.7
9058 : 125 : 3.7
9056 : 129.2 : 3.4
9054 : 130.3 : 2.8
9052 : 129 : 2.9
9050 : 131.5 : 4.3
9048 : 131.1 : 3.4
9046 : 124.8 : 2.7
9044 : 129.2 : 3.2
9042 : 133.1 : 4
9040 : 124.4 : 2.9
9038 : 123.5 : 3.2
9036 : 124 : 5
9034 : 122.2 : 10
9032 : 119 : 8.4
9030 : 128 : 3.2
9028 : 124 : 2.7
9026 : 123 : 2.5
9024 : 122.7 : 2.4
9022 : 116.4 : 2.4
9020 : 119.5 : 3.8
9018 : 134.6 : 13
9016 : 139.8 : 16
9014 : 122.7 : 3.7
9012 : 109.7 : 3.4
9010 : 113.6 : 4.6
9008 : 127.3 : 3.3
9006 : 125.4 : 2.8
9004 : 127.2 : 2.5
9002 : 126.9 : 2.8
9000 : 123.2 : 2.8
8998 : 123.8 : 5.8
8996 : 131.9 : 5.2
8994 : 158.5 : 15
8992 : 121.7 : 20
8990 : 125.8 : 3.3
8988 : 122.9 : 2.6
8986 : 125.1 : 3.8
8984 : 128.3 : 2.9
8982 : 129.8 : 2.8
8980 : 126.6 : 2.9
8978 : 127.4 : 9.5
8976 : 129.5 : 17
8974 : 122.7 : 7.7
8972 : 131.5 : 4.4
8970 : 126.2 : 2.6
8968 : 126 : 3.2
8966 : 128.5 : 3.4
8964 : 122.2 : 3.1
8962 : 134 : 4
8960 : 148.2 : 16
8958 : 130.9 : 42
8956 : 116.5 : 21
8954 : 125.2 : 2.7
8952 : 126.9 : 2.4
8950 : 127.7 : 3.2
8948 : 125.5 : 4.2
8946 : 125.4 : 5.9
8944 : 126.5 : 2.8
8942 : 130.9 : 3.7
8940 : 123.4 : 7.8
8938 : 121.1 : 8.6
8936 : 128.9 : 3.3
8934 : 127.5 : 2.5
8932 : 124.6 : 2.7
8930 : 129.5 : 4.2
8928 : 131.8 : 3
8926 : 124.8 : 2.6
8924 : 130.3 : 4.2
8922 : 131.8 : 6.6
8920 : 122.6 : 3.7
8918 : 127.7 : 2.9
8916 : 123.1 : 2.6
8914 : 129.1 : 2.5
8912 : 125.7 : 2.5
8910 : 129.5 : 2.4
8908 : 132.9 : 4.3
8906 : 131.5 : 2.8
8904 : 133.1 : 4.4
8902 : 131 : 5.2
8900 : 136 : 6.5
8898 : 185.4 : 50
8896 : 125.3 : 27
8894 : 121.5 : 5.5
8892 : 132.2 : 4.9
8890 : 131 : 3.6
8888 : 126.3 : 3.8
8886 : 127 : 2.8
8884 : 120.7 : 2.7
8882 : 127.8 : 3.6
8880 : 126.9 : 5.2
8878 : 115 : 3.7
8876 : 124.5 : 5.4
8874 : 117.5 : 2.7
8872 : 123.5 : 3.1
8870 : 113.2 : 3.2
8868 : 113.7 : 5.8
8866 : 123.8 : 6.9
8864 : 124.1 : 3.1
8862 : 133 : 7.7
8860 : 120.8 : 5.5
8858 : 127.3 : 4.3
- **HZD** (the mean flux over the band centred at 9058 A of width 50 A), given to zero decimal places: 140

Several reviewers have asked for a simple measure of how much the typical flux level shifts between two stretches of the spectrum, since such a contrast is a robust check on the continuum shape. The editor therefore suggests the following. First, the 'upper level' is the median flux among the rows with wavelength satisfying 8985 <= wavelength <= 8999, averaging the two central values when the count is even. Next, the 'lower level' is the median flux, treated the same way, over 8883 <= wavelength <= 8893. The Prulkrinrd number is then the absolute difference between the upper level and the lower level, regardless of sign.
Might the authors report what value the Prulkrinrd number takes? 1.9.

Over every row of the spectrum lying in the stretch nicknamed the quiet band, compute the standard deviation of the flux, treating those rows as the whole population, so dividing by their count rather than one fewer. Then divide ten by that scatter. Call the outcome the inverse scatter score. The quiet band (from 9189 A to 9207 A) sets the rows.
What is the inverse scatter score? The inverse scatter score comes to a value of 3.9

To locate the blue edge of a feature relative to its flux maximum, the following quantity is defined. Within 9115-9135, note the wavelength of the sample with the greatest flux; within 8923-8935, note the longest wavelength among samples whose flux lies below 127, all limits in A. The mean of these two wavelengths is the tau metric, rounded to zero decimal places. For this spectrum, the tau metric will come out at 9028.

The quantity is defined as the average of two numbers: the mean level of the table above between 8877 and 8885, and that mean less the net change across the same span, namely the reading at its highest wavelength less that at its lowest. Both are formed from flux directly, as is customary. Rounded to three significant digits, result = 120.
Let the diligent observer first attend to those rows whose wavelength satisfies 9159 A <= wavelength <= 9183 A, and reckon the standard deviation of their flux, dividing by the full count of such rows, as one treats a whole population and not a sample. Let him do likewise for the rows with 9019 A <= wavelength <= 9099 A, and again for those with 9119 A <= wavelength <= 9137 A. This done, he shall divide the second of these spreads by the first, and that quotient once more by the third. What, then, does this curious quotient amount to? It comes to 2.1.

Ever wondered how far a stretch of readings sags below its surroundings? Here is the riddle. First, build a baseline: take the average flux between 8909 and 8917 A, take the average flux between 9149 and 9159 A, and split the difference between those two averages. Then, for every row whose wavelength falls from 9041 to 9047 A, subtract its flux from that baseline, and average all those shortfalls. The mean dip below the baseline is -4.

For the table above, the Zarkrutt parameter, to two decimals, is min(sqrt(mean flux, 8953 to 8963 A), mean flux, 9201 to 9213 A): 11.44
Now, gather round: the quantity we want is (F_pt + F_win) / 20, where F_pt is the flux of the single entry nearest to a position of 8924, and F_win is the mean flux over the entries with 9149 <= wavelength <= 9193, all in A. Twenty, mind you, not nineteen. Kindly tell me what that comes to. 12.66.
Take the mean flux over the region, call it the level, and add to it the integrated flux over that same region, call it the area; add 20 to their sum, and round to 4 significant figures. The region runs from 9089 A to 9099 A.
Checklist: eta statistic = 1441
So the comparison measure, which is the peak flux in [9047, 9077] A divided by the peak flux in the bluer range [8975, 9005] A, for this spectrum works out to 1.74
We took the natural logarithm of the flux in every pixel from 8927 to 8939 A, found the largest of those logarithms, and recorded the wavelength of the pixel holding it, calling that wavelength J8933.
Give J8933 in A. 8928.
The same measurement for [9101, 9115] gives 9104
